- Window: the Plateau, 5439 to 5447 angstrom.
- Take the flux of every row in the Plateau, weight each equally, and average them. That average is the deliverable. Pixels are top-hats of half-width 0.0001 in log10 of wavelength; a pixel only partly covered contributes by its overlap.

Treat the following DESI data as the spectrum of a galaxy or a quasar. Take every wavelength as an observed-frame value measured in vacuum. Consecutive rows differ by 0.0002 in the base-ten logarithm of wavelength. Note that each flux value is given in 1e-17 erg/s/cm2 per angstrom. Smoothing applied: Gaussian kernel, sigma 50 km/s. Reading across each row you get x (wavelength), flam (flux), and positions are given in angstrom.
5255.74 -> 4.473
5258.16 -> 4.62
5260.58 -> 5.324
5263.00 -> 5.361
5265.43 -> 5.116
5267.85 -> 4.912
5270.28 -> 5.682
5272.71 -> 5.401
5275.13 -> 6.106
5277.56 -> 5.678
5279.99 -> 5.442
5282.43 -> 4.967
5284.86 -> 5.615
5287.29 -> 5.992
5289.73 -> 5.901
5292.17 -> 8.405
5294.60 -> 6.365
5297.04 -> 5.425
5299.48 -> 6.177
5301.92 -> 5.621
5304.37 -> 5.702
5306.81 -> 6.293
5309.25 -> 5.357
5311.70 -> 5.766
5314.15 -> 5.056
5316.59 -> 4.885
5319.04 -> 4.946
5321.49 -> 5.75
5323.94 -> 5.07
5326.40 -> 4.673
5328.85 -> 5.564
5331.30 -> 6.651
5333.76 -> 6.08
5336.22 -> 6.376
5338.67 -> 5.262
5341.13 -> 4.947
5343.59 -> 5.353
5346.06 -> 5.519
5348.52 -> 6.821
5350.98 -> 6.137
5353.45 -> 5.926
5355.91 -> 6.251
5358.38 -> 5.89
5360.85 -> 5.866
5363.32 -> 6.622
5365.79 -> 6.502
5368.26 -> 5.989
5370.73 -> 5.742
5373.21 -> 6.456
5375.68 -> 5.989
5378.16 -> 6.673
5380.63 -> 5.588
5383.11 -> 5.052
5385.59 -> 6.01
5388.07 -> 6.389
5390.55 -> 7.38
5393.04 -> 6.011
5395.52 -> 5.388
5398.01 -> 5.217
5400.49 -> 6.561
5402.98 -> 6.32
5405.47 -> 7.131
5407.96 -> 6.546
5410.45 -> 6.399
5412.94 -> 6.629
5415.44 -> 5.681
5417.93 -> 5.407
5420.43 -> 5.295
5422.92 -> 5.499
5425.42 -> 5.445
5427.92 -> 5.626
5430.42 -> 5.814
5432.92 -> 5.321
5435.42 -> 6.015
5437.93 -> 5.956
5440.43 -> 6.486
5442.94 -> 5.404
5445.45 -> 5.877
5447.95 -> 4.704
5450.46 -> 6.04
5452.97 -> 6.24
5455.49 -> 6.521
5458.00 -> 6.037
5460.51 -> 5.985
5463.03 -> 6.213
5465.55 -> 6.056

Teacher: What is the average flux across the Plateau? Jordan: 5.9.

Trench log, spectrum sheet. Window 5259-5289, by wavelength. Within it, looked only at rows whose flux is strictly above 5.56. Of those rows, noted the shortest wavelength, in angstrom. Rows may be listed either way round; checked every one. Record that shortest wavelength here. 5270.28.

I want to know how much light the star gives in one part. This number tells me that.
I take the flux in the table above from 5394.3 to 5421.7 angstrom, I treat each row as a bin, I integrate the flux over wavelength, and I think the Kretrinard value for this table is 166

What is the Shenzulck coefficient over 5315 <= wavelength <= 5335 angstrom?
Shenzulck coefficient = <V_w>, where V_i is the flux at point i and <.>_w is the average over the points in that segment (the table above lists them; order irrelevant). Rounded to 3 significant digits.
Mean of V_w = 5.45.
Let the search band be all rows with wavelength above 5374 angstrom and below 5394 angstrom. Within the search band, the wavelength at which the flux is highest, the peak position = 5390.55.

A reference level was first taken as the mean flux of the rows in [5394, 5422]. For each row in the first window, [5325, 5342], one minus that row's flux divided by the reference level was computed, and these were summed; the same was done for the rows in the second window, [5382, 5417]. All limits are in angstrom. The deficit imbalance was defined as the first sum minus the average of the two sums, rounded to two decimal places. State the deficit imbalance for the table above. 0.40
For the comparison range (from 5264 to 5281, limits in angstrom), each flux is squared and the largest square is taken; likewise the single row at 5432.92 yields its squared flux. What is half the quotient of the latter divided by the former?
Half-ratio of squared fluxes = 0.38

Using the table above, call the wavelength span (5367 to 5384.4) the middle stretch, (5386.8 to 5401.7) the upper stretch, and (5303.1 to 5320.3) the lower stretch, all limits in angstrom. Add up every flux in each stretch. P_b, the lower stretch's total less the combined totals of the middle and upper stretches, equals -40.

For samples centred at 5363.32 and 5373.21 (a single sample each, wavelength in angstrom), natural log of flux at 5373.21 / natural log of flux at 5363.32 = 0.99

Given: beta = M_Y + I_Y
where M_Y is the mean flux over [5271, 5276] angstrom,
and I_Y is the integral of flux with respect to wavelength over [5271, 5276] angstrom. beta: 34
